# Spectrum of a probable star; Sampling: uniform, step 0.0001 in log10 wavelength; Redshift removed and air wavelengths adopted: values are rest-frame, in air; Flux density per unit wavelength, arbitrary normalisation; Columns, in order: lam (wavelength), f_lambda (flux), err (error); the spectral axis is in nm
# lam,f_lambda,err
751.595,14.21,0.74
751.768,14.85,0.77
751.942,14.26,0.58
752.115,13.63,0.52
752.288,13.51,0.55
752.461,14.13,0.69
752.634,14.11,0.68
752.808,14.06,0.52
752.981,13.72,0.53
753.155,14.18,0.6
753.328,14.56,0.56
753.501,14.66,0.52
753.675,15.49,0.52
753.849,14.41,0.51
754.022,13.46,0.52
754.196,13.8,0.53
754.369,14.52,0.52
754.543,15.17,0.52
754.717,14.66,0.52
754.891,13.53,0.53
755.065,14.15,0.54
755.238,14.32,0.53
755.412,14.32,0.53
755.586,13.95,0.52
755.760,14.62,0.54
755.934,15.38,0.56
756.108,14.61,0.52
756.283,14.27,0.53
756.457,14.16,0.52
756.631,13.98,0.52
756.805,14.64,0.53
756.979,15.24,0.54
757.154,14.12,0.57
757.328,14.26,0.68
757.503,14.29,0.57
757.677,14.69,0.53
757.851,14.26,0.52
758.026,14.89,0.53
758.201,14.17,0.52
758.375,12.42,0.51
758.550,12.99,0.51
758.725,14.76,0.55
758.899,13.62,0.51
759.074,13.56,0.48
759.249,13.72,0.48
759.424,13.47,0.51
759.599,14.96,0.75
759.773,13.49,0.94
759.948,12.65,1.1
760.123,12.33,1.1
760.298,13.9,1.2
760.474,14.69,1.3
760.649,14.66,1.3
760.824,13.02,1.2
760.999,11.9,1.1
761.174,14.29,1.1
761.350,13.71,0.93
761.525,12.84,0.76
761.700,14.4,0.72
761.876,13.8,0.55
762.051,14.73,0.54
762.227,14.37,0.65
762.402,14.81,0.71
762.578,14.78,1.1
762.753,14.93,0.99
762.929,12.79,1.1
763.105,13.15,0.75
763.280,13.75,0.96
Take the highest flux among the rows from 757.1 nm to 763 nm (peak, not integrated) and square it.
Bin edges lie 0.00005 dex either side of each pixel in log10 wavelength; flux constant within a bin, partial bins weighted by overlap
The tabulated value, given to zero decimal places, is 224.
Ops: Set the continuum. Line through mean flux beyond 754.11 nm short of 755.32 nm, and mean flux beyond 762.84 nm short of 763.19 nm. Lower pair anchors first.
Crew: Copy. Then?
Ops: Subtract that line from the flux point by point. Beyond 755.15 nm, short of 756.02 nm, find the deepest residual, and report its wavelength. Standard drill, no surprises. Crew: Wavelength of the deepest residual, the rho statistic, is 755.586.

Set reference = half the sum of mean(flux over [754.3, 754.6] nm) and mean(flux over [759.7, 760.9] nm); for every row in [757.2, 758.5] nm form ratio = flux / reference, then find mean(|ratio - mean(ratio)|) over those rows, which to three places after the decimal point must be 0.035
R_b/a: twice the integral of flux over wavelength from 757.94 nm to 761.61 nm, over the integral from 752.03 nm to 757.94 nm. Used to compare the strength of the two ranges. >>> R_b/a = 1.18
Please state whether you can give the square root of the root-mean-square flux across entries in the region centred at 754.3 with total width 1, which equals 3.79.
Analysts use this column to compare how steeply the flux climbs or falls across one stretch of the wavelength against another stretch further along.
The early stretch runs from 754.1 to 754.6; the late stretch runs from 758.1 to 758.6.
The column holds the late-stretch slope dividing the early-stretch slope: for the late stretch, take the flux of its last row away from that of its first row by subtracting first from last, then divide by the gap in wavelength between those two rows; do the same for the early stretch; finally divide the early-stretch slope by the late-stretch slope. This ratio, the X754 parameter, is -1.2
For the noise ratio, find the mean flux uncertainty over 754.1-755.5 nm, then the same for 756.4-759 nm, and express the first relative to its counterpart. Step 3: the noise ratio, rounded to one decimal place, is 1.0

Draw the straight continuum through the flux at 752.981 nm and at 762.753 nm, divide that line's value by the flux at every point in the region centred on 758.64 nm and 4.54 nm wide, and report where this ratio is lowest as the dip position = 756.979 nm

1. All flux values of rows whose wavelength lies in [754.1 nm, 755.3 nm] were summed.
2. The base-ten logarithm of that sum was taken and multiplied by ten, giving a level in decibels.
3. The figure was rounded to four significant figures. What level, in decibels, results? 20.01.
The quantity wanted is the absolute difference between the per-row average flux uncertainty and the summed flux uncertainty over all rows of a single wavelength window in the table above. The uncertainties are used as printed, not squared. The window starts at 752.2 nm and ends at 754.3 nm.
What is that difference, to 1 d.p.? 6.2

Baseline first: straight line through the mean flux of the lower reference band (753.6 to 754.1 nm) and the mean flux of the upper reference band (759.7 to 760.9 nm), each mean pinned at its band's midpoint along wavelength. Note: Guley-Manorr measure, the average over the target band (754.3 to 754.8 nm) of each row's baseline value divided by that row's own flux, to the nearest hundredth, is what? 0.97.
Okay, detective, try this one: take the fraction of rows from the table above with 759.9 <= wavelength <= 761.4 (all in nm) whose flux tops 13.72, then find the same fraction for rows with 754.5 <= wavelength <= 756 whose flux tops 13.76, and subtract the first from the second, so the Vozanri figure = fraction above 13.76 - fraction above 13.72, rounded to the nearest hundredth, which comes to 0.44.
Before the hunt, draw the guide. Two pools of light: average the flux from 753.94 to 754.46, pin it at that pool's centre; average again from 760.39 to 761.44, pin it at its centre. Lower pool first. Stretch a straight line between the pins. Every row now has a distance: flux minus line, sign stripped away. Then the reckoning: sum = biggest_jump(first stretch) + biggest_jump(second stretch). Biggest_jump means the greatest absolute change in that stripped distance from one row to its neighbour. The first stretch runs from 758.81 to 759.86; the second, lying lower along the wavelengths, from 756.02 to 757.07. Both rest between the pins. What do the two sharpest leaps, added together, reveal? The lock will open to 1.61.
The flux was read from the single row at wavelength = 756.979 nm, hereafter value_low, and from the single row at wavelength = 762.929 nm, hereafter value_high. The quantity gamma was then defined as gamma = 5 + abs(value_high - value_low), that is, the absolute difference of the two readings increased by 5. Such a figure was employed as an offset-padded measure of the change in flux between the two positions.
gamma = 7.45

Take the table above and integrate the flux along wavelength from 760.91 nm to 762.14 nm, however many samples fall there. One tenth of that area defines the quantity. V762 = 1.68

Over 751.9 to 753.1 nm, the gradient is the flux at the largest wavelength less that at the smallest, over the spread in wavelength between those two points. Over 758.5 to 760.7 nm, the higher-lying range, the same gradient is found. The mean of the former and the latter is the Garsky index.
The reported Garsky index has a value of 0.14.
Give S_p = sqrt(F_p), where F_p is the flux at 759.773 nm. 3.67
